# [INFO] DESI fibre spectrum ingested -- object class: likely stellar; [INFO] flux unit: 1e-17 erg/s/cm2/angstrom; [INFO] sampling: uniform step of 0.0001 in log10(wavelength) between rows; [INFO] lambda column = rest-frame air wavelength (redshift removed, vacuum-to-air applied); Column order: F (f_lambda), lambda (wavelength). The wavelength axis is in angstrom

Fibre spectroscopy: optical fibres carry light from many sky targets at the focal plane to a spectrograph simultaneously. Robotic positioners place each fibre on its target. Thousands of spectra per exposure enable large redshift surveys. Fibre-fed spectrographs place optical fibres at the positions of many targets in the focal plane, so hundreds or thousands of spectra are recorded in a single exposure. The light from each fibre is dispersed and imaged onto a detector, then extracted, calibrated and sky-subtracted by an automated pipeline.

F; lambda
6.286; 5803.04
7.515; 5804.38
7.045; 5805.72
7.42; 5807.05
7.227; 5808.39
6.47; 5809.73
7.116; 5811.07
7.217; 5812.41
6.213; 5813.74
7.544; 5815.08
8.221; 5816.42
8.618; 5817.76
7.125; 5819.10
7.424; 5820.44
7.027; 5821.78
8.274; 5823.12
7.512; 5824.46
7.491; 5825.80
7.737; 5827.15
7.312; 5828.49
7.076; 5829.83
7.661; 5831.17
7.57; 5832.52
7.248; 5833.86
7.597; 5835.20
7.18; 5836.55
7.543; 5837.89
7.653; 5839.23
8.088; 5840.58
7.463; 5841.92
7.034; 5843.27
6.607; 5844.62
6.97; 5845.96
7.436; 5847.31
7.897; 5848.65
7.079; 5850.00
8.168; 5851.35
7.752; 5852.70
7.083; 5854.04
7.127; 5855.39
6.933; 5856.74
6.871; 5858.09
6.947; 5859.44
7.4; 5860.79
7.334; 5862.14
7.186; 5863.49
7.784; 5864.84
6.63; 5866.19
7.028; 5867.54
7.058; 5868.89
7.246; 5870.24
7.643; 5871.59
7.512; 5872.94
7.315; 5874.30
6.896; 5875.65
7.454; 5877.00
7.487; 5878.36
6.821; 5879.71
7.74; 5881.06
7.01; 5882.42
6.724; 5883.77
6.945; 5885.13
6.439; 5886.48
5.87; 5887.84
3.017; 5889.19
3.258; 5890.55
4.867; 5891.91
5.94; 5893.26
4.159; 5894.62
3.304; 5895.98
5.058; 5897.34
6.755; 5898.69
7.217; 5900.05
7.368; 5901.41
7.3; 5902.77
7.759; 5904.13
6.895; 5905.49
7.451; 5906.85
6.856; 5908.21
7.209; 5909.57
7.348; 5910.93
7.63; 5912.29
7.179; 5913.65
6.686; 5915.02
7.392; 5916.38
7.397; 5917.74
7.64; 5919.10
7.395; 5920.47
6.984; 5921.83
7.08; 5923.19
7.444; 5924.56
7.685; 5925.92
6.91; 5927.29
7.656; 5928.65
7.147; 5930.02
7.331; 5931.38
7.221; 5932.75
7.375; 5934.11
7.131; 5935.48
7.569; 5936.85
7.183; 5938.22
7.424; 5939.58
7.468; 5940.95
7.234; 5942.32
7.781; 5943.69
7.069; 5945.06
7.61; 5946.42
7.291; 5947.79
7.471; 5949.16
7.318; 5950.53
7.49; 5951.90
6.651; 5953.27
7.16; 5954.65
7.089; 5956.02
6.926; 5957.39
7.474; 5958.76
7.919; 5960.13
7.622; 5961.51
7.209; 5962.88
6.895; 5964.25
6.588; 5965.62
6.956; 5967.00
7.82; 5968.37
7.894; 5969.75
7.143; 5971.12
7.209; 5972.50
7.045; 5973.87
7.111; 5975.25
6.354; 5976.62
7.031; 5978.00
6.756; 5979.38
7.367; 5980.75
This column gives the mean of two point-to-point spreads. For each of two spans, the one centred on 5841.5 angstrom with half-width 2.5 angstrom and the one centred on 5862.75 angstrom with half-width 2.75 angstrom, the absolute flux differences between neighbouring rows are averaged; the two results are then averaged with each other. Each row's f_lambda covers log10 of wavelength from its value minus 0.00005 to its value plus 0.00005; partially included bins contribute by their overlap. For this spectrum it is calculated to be 0.38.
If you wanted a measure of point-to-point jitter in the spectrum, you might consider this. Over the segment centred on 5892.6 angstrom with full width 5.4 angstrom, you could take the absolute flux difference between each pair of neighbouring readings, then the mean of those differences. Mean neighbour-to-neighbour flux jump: 1.5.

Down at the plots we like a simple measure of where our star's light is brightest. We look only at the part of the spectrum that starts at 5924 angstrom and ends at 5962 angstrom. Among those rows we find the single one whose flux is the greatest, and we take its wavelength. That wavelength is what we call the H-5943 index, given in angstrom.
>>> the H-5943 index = 5960.13 angstrom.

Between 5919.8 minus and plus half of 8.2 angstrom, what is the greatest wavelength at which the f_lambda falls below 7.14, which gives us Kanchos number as 5923.19 angstrom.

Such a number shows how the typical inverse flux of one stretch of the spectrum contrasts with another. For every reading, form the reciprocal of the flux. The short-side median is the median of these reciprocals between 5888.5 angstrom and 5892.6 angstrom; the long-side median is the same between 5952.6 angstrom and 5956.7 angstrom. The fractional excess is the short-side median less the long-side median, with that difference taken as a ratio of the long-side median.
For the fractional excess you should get 1.2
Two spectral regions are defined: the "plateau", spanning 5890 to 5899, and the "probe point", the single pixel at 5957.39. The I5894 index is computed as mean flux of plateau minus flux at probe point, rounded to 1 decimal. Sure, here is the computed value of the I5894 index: -2.2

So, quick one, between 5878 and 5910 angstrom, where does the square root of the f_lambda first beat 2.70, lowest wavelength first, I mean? 5878.36 angstrom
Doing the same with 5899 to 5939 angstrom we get 5901.41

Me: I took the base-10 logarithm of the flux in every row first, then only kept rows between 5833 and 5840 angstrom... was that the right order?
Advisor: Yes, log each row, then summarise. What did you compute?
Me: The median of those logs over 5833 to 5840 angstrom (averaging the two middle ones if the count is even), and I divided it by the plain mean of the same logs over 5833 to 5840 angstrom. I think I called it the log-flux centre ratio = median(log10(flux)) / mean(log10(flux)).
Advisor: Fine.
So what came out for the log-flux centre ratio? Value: 1.01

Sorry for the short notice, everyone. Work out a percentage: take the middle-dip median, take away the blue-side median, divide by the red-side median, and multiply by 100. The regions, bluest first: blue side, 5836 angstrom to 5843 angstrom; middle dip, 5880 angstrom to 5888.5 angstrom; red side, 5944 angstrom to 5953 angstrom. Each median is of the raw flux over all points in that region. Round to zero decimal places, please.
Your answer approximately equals -10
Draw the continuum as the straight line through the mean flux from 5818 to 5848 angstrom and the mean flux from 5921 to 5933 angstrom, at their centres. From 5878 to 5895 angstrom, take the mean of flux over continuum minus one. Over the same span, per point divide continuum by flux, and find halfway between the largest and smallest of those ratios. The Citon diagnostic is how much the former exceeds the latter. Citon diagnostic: -1.89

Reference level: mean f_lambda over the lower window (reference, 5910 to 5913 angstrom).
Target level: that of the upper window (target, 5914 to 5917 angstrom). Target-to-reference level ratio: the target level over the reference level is 0.94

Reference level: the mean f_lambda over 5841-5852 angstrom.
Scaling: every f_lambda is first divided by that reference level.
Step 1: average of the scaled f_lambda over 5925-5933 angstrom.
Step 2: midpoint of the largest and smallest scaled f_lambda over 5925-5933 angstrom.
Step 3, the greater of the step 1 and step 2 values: 1.00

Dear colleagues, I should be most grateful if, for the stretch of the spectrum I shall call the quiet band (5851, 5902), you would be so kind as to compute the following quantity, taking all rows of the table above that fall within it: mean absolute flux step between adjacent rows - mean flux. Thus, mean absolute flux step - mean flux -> -6.0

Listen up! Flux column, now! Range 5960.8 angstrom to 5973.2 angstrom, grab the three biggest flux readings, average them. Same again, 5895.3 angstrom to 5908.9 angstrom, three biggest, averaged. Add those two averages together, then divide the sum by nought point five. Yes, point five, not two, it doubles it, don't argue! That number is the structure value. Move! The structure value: 30.6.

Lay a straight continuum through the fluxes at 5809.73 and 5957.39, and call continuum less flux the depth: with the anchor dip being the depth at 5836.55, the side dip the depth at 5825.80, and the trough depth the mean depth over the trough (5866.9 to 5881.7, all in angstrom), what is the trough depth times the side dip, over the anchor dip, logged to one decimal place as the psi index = -1.0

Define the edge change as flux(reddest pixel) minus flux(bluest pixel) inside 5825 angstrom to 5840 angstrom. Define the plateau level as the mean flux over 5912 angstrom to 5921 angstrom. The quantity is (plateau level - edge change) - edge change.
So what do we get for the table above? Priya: 7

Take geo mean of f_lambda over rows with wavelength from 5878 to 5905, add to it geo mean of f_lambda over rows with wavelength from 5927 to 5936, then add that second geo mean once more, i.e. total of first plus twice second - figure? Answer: 20.3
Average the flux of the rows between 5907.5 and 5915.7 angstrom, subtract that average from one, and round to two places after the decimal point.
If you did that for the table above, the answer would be -6.15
